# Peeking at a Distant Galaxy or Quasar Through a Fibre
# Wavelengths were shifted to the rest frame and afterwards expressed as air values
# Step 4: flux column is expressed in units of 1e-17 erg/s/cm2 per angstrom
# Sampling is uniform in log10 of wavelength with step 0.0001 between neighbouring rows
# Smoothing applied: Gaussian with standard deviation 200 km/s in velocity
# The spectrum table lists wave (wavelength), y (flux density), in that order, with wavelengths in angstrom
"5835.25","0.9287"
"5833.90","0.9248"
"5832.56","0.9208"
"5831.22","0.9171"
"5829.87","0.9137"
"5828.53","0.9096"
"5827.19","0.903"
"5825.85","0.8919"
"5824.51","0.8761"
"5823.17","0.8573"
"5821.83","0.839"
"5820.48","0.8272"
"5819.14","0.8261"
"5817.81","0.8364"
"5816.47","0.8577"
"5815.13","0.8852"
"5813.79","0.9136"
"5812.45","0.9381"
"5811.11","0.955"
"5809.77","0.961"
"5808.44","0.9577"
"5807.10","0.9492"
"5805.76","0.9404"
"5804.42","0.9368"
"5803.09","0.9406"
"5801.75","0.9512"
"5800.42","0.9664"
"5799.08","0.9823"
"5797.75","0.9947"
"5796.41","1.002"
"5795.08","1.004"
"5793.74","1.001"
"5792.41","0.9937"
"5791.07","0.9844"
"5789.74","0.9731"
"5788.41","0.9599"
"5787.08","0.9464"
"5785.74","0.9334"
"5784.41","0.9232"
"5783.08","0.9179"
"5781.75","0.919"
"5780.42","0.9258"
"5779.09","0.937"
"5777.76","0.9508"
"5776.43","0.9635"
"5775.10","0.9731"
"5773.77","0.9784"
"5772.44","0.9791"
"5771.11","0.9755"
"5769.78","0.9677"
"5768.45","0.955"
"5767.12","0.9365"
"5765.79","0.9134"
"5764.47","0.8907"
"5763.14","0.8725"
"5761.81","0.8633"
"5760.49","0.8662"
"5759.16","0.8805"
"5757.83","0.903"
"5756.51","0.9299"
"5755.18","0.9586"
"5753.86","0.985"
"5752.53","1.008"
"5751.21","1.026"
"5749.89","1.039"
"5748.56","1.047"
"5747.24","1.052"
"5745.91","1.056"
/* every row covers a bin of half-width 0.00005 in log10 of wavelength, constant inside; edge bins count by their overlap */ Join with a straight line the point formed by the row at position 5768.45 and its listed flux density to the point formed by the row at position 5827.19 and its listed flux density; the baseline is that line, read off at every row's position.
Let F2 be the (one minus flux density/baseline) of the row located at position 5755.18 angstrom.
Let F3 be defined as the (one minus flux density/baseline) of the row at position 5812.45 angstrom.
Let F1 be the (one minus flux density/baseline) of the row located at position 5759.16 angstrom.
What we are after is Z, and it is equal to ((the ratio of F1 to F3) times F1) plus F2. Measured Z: -0.30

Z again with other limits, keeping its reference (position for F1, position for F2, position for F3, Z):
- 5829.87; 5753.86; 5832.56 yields -0.03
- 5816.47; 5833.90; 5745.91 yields -0.07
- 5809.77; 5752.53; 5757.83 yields -0.01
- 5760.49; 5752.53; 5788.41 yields -0.45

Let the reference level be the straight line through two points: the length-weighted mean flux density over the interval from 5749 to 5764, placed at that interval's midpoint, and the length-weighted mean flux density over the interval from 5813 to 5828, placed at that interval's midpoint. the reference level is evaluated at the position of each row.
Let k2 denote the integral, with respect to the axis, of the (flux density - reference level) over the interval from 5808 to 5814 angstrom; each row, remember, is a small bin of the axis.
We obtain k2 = 0.42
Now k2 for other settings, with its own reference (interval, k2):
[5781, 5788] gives 0.15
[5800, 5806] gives 0.36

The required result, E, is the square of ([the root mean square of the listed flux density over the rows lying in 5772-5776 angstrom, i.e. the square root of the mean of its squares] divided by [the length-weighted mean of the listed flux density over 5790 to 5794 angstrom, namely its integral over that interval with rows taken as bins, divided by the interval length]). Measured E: 0.97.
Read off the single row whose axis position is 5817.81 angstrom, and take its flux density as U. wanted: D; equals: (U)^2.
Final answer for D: 0.70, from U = 0.8364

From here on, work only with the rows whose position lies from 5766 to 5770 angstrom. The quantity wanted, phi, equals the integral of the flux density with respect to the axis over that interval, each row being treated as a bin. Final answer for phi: 3.78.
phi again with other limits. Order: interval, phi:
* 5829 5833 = 3.66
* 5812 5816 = 3.63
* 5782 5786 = 3.70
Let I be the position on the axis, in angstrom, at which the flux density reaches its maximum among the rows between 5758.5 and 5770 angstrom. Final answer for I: 5769.78 angstrom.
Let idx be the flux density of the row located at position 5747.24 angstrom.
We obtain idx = 1.052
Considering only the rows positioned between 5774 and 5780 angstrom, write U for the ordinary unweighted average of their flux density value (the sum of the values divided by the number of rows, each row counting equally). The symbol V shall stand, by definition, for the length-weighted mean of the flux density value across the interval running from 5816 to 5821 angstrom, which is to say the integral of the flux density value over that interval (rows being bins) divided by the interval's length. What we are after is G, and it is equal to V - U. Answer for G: -0.12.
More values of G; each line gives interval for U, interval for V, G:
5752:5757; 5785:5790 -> -0.02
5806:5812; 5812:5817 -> -0.06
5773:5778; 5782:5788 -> -0.04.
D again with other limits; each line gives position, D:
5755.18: 0.92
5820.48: 0.68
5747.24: 1.11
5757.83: 0.82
